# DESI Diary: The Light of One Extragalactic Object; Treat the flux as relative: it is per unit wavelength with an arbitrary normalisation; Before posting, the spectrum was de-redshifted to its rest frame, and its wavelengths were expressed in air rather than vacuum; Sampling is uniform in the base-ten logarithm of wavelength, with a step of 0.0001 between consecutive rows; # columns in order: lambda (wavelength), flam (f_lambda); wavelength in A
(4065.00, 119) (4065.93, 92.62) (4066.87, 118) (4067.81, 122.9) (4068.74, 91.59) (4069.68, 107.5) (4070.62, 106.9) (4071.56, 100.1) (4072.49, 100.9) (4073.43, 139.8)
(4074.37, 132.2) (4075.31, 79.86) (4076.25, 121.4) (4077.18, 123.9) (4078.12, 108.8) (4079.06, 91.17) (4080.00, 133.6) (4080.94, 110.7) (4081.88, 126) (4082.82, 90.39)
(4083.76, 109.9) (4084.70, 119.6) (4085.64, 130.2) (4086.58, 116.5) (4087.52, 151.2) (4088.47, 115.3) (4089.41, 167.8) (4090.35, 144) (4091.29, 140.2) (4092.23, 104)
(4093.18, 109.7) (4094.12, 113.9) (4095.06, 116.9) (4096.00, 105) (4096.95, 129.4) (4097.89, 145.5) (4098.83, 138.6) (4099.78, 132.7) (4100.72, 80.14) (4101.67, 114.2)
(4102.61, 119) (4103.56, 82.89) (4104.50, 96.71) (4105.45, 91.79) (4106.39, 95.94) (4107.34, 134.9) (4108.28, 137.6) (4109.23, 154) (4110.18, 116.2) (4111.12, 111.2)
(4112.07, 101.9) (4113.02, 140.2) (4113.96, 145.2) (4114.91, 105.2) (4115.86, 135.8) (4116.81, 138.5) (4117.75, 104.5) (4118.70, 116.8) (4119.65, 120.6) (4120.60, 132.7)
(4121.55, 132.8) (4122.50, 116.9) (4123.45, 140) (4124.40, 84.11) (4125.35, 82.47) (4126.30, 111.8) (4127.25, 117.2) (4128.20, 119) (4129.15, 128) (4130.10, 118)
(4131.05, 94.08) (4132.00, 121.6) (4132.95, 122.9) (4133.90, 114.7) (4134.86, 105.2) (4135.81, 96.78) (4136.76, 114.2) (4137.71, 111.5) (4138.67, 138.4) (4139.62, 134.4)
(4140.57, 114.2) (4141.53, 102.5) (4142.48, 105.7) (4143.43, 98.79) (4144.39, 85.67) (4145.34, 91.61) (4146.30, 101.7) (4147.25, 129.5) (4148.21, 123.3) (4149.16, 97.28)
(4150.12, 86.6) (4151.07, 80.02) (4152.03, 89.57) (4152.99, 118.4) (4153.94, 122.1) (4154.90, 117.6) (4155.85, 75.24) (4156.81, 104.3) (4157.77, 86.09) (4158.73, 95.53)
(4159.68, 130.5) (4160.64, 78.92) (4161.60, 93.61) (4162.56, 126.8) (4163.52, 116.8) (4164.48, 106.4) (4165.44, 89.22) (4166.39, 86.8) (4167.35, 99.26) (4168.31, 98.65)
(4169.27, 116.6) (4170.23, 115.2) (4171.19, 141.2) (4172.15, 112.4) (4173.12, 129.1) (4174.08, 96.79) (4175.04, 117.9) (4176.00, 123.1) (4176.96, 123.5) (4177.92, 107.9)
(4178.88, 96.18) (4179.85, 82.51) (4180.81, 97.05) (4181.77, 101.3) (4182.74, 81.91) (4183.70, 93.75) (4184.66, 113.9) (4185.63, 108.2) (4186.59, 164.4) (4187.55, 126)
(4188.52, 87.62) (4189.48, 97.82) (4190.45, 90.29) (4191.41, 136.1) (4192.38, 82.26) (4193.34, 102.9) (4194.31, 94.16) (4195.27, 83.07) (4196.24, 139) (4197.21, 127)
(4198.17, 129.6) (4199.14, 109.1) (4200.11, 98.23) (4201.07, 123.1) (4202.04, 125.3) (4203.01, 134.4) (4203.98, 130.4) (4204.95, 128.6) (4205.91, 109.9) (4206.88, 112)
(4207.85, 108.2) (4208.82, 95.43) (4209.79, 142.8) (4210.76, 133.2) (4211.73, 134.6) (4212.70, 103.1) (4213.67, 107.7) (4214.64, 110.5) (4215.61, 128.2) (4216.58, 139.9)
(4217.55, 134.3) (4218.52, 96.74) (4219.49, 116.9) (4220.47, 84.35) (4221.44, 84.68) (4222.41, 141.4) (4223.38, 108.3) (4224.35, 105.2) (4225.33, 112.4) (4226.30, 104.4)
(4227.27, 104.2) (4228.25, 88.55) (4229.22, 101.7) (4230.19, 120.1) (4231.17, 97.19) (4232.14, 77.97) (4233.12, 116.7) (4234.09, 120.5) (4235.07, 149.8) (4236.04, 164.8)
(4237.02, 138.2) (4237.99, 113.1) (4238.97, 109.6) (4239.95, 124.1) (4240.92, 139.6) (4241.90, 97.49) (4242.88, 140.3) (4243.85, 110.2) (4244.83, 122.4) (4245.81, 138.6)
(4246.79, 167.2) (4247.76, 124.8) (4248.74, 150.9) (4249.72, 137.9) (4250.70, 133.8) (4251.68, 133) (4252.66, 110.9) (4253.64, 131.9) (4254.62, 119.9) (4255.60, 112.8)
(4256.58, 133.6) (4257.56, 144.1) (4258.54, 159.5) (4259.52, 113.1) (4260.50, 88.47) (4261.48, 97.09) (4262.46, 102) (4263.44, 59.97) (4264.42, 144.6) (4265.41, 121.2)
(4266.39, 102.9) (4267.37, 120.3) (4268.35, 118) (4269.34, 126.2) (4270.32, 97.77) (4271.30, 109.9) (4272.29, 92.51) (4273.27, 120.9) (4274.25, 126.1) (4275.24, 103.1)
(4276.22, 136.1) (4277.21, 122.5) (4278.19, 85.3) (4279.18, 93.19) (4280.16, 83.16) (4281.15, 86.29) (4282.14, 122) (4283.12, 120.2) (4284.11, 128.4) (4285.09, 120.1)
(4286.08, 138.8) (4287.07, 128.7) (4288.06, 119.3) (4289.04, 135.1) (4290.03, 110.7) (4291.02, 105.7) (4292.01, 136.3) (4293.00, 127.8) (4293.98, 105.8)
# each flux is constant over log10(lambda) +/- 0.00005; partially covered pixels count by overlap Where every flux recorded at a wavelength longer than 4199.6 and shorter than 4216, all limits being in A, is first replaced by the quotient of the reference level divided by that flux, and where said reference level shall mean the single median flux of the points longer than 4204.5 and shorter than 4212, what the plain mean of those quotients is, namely 1.02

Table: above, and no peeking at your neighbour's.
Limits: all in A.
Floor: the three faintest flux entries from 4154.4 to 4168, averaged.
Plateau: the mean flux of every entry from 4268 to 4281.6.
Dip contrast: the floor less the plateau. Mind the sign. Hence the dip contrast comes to -27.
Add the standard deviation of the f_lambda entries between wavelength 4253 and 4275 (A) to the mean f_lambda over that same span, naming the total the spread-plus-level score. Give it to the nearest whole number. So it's 137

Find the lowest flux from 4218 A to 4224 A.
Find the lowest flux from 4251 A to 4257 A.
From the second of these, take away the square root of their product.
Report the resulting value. 14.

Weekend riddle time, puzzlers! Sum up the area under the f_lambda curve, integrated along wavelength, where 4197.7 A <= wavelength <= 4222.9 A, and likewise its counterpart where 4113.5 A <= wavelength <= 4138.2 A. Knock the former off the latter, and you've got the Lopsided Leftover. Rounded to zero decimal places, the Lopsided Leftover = -90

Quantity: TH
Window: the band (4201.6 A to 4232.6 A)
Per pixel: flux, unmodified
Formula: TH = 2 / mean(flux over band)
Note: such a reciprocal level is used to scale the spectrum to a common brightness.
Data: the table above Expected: 0.0177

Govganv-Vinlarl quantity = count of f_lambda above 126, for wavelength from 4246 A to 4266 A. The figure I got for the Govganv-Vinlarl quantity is 10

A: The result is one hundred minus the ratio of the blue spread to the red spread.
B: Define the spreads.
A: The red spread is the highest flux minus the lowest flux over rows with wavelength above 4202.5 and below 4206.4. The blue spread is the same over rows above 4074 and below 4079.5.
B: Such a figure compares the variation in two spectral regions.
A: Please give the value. 97.9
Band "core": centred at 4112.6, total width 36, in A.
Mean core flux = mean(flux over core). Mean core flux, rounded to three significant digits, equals 118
